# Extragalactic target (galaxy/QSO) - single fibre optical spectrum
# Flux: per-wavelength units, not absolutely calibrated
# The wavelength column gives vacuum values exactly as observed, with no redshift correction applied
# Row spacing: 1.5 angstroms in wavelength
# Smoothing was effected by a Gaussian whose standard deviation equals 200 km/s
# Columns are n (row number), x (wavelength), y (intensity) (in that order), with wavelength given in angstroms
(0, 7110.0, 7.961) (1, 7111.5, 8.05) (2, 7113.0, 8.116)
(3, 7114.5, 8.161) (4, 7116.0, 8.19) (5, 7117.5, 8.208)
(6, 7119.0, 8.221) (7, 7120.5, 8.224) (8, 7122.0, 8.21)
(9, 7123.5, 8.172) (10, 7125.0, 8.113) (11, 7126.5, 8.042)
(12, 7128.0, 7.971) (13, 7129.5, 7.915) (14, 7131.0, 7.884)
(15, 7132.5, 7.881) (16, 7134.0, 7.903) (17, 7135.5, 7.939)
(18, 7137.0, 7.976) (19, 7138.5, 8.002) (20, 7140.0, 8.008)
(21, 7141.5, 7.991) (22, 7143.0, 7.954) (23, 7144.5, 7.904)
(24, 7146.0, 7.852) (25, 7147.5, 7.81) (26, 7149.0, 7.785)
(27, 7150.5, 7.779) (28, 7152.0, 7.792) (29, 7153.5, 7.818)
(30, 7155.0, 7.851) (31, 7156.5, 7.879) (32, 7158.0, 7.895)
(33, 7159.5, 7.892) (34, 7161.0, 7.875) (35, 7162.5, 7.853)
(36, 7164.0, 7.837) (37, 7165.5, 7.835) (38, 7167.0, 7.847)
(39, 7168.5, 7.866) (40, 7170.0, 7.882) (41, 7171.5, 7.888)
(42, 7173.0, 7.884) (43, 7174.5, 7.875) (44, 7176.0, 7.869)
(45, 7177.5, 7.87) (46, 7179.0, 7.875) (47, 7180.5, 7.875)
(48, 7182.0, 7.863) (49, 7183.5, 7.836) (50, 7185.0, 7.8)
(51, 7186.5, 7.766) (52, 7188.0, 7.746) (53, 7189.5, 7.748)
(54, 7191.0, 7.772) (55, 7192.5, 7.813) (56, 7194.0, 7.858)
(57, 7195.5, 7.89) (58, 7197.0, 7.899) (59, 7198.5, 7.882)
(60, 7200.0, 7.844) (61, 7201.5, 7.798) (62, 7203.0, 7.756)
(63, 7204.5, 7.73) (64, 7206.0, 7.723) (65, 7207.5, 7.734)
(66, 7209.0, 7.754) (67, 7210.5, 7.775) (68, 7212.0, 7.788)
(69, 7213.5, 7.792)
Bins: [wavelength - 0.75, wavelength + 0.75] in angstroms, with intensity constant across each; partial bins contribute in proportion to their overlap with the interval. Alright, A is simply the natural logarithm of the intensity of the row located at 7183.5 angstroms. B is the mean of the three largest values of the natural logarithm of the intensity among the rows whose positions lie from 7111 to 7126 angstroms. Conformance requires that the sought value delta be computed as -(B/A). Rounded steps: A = 2.06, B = 2.11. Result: -1.02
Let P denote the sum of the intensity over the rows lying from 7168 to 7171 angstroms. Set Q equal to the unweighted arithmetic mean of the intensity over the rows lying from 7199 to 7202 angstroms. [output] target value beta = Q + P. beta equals 23.6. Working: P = 15.7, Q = 7.82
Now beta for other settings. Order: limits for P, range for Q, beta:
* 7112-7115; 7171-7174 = 24.2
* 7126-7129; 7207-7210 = 23.8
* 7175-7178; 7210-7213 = 23.5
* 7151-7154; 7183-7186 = 23.4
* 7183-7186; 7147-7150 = 23.4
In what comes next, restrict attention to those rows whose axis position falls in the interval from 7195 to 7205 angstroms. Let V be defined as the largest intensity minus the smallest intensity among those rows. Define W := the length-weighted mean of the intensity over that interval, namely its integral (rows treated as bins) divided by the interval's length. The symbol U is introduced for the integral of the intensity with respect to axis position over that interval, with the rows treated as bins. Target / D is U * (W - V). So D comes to 600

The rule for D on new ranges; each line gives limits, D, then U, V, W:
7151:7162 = 670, 86.4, 0.103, 7.86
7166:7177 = 678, 86.6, 0.041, 7.87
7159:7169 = 613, 78.6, 0.057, 7.86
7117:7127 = 653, 81.7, 0.182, 8.17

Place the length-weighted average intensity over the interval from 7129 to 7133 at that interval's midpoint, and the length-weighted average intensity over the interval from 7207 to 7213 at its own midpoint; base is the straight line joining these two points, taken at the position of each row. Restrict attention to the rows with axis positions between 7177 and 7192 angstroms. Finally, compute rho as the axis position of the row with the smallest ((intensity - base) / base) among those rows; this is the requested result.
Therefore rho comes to 7188.0 angstroms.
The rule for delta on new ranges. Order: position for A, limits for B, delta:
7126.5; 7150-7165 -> -0.99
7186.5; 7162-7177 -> -1.01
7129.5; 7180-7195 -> -1.00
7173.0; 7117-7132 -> -1.02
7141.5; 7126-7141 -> -1.00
